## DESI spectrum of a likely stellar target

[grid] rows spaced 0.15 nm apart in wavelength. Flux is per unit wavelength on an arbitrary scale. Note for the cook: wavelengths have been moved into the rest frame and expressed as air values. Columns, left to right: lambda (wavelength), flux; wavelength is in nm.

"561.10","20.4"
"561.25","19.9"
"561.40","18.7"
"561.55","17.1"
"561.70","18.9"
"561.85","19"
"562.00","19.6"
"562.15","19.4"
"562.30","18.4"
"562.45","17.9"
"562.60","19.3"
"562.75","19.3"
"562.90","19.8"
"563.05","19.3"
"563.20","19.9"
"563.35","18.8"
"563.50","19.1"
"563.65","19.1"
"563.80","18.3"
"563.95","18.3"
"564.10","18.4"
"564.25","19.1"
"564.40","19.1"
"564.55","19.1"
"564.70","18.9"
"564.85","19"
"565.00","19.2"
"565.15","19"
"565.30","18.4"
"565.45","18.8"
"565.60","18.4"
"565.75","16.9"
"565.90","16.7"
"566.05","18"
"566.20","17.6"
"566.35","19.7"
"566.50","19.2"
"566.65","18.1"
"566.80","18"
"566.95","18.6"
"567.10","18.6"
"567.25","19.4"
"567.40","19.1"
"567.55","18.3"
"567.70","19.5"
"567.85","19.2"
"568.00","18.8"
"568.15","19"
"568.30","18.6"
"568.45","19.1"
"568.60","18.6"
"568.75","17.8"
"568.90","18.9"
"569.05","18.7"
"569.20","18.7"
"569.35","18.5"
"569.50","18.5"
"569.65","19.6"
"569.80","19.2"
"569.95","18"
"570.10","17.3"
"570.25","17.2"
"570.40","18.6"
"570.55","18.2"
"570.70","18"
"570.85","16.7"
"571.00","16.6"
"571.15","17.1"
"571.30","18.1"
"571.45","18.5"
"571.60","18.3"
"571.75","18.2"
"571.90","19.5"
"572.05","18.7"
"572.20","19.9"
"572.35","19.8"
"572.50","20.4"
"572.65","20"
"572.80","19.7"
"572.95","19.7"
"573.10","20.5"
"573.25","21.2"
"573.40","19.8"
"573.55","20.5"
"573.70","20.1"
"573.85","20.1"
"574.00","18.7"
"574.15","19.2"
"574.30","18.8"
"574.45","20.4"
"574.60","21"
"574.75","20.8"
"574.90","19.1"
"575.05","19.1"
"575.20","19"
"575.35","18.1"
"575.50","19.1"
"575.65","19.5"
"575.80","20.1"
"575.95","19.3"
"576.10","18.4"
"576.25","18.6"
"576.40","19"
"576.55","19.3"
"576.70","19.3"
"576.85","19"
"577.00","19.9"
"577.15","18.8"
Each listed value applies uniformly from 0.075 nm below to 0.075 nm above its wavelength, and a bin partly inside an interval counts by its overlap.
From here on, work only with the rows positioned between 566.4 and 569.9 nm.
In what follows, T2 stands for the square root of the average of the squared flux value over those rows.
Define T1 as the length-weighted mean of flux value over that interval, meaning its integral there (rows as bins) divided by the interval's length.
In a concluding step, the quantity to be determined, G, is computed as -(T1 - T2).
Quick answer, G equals 0.005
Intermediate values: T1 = 18.8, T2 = 18.8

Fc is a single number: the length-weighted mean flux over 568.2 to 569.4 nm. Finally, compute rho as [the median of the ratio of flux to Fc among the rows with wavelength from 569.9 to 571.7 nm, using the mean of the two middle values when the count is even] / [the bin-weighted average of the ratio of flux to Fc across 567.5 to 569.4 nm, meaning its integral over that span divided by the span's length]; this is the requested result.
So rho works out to 0.96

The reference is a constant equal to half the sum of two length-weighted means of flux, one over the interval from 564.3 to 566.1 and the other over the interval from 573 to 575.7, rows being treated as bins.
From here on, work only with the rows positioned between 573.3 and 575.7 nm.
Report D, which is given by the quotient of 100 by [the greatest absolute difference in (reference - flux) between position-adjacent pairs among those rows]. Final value 59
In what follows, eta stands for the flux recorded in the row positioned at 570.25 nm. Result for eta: 17.2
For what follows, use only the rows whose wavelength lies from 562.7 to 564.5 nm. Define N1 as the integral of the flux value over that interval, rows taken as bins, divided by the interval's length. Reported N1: 19.0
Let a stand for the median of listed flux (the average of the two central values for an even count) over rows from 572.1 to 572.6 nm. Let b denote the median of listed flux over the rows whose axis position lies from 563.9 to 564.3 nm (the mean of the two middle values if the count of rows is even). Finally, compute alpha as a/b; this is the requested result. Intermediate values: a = 19.9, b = 18.4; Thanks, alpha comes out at 1.08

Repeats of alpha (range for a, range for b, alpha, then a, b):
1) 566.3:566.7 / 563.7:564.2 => 1.05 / 19.2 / 18.3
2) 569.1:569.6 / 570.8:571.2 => 1.11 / 18.5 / 16.7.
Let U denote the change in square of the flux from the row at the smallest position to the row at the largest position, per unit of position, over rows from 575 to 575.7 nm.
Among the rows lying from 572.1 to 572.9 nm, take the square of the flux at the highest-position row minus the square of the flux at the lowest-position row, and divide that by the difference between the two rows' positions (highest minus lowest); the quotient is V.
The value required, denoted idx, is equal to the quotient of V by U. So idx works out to -0.5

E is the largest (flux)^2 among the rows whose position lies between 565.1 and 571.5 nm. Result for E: 388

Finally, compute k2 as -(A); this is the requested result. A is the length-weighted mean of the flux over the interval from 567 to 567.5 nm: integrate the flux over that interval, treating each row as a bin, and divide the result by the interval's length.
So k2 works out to -19.0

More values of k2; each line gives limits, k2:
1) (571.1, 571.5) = -17.9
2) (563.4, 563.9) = -18.8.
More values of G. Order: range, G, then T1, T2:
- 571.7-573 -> -0.012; 19.6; 19.6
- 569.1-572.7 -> 0.037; 18.5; 18.5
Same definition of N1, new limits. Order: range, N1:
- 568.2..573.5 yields 18.8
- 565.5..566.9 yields 18.1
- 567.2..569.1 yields 18.8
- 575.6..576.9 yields 19.2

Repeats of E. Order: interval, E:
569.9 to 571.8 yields 346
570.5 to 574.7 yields 449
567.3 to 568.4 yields 380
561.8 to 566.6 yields 396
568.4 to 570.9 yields 384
